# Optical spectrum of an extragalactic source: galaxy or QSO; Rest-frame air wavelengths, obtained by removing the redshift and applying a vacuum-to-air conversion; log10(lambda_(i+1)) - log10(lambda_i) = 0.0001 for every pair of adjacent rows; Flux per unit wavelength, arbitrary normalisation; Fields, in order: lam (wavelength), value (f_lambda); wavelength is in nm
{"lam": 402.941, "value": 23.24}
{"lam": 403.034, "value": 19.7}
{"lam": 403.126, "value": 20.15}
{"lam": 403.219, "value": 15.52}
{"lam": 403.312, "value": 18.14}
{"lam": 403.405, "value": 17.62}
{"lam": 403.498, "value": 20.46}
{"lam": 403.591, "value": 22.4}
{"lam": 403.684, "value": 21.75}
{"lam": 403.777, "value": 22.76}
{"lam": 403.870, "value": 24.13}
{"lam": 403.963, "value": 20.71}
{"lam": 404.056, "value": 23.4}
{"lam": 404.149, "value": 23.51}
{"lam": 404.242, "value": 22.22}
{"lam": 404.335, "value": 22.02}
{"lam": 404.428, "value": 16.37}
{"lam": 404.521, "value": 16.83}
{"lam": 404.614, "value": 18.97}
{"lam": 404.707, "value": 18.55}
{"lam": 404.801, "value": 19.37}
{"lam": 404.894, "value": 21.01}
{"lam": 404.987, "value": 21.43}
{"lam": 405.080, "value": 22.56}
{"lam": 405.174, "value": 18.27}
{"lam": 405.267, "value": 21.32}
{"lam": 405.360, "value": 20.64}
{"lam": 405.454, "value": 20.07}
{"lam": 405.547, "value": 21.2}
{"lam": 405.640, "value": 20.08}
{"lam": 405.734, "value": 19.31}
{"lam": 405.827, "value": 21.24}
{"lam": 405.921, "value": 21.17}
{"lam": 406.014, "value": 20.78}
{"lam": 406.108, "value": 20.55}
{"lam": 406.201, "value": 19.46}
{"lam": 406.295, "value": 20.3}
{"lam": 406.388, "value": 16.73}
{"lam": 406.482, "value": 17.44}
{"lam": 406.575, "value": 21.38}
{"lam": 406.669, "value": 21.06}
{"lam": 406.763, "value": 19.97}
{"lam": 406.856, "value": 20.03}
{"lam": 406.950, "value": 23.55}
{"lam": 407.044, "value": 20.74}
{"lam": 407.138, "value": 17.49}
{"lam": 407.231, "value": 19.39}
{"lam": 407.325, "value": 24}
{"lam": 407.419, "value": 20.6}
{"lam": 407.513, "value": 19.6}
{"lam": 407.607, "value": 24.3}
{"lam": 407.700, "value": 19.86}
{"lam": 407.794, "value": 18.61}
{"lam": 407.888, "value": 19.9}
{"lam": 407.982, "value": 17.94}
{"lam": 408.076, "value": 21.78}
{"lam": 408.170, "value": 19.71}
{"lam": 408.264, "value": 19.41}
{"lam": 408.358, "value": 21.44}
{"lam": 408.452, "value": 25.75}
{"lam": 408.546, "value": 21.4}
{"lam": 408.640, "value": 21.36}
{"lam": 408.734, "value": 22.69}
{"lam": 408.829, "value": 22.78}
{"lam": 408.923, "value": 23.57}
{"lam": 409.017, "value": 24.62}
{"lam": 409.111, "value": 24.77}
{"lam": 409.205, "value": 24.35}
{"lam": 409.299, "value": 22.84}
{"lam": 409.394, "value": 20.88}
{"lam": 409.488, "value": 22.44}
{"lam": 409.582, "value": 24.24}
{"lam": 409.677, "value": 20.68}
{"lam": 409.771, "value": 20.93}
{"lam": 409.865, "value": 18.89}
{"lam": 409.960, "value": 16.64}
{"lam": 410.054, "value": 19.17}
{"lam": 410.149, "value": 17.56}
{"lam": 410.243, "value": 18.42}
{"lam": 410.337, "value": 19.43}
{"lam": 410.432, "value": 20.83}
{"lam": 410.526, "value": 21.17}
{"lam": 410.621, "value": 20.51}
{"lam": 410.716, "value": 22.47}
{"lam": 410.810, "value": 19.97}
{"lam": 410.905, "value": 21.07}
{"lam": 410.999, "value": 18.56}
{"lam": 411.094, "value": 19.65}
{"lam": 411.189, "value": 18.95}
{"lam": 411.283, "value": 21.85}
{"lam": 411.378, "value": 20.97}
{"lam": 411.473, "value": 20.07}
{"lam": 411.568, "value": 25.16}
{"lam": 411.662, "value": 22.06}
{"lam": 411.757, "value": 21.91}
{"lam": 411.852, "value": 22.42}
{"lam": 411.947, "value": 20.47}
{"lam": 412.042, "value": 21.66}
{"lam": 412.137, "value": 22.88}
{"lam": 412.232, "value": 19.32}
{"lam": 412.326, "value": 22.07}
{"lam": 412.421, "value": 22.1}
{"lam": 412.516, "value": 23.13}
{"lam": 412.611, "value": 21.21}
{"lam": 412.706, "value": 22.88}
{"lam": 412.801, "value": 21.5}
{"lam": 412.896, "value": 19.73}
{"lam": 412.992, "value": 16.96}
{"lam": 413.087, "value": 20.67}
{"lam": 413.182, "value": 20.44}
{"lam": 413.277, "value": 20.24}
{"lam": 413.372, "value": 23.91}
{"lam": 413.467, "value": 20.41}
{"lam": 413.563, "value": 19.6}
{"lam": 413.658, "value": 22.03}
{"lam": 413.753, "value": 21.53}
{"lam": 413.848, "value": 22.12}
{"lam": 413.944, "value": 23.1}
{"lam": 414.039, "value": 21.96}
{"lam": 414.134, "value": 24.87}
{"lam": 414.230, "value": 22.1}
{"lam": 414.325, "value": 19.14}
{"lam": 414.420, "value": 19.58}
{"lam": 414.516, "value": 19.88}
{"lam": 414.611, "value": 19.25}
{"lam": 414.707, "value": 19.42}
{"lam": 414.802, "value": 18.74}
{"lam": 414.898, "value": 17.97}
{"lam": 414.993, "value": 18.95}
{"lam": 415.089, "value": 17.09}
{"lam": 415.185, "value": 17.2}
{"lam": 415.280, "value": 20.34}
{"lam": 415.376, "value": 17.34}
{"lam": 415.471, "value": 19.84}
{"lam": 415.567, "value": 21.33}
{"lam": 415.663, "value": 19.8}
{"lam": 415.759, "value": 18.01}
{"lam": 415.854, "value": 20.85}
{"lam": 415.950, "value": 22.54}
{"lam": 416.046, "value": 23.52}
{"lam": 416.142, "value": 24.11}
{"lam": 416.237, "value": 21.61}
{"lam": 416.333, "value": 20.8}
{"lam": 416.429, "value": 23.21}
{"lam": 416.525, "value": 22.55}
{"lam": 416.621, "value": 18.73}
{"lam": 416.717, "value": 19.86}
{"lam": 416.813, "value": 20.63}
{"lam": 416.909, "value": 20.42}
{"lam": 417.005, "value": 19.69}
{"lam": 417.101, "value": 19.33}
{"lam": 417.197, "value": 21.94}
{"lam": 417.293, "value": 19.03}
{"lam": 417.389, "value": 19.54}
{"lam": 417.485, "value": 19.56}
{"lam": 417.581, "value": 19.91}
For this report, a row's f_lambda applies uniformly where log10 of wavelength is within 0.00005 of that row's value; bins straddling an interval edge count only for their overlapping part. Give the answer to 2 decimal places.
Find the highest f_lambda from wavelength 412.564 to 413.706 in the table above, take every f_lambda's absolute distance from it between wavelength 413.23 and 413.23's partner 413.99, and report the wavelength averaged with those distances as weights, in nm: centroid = 413.57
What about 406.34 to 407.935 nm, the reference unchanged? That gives 407.08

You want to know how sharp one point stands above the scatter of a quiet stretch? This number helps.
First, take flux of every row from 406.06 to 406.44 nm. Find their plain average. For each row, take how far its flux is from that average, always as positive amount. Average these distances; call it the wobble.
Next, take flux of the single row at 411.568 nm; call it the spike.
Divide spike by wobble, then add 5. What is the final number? 24.9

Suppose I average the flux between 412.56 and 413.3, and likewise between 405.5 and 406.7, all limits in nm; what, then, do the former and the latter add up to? 40.5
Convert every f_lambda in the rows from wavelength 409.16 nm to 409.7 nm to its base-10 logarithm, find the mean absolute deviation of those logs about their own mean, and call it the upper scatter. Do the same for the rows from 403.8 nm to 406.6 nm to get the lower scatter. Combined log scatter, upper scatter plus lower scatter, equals 0.057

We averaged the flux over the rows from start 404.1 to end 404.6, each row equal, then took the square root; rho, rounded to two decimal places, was 4.49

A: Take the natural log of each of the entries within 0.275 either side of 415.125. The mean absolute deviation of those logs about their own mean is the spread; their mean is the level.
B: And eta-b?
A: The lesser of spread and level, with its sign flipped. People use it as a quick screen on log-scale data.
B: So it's -0.054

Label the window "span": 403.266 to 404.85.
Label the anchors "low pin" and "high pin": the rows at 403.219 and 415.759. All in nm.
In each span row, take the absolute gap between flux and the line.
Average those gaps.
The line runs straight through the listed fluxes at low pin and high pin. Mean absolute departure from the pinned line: 4.9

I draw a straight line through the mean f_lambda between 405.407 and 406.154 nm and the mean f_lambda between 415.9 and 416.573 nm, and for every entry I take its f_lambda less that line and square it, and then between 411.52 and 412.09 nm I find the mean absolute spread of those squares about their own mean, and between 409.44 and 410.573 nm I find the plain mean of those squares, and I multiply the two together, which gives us 19.4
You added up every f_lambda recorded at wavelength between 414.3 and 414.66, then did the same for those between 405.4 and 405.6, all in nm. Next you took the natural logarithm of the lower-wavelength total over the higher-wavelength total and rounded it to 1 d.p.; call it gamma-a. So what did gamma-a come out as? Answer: -0.6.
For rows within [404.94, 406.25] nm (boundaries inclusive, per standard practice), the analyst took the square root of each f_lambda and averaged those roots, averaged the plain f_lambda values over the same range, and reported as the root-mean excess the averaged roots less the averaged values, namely -16.0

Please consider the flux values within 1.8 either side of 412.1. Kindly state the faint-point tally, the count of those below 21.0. 18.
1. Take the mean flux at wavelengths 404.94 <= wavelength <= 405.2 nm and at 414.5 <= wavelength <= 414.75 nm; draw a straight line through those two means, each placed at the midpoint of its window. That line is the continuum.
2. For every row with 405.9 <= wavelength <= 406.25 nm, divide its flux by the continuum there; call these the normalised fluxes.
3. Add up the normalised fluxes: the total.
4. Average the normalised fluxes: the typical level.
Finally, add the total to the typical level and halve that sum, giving 2.5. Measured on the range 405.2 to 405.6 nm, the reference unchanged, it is 2.5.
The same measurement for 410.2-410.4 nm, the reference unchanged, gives 1.4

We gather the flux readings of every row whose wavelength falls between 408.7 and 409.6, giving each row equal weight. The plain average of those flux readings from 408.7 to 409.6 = 23.3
